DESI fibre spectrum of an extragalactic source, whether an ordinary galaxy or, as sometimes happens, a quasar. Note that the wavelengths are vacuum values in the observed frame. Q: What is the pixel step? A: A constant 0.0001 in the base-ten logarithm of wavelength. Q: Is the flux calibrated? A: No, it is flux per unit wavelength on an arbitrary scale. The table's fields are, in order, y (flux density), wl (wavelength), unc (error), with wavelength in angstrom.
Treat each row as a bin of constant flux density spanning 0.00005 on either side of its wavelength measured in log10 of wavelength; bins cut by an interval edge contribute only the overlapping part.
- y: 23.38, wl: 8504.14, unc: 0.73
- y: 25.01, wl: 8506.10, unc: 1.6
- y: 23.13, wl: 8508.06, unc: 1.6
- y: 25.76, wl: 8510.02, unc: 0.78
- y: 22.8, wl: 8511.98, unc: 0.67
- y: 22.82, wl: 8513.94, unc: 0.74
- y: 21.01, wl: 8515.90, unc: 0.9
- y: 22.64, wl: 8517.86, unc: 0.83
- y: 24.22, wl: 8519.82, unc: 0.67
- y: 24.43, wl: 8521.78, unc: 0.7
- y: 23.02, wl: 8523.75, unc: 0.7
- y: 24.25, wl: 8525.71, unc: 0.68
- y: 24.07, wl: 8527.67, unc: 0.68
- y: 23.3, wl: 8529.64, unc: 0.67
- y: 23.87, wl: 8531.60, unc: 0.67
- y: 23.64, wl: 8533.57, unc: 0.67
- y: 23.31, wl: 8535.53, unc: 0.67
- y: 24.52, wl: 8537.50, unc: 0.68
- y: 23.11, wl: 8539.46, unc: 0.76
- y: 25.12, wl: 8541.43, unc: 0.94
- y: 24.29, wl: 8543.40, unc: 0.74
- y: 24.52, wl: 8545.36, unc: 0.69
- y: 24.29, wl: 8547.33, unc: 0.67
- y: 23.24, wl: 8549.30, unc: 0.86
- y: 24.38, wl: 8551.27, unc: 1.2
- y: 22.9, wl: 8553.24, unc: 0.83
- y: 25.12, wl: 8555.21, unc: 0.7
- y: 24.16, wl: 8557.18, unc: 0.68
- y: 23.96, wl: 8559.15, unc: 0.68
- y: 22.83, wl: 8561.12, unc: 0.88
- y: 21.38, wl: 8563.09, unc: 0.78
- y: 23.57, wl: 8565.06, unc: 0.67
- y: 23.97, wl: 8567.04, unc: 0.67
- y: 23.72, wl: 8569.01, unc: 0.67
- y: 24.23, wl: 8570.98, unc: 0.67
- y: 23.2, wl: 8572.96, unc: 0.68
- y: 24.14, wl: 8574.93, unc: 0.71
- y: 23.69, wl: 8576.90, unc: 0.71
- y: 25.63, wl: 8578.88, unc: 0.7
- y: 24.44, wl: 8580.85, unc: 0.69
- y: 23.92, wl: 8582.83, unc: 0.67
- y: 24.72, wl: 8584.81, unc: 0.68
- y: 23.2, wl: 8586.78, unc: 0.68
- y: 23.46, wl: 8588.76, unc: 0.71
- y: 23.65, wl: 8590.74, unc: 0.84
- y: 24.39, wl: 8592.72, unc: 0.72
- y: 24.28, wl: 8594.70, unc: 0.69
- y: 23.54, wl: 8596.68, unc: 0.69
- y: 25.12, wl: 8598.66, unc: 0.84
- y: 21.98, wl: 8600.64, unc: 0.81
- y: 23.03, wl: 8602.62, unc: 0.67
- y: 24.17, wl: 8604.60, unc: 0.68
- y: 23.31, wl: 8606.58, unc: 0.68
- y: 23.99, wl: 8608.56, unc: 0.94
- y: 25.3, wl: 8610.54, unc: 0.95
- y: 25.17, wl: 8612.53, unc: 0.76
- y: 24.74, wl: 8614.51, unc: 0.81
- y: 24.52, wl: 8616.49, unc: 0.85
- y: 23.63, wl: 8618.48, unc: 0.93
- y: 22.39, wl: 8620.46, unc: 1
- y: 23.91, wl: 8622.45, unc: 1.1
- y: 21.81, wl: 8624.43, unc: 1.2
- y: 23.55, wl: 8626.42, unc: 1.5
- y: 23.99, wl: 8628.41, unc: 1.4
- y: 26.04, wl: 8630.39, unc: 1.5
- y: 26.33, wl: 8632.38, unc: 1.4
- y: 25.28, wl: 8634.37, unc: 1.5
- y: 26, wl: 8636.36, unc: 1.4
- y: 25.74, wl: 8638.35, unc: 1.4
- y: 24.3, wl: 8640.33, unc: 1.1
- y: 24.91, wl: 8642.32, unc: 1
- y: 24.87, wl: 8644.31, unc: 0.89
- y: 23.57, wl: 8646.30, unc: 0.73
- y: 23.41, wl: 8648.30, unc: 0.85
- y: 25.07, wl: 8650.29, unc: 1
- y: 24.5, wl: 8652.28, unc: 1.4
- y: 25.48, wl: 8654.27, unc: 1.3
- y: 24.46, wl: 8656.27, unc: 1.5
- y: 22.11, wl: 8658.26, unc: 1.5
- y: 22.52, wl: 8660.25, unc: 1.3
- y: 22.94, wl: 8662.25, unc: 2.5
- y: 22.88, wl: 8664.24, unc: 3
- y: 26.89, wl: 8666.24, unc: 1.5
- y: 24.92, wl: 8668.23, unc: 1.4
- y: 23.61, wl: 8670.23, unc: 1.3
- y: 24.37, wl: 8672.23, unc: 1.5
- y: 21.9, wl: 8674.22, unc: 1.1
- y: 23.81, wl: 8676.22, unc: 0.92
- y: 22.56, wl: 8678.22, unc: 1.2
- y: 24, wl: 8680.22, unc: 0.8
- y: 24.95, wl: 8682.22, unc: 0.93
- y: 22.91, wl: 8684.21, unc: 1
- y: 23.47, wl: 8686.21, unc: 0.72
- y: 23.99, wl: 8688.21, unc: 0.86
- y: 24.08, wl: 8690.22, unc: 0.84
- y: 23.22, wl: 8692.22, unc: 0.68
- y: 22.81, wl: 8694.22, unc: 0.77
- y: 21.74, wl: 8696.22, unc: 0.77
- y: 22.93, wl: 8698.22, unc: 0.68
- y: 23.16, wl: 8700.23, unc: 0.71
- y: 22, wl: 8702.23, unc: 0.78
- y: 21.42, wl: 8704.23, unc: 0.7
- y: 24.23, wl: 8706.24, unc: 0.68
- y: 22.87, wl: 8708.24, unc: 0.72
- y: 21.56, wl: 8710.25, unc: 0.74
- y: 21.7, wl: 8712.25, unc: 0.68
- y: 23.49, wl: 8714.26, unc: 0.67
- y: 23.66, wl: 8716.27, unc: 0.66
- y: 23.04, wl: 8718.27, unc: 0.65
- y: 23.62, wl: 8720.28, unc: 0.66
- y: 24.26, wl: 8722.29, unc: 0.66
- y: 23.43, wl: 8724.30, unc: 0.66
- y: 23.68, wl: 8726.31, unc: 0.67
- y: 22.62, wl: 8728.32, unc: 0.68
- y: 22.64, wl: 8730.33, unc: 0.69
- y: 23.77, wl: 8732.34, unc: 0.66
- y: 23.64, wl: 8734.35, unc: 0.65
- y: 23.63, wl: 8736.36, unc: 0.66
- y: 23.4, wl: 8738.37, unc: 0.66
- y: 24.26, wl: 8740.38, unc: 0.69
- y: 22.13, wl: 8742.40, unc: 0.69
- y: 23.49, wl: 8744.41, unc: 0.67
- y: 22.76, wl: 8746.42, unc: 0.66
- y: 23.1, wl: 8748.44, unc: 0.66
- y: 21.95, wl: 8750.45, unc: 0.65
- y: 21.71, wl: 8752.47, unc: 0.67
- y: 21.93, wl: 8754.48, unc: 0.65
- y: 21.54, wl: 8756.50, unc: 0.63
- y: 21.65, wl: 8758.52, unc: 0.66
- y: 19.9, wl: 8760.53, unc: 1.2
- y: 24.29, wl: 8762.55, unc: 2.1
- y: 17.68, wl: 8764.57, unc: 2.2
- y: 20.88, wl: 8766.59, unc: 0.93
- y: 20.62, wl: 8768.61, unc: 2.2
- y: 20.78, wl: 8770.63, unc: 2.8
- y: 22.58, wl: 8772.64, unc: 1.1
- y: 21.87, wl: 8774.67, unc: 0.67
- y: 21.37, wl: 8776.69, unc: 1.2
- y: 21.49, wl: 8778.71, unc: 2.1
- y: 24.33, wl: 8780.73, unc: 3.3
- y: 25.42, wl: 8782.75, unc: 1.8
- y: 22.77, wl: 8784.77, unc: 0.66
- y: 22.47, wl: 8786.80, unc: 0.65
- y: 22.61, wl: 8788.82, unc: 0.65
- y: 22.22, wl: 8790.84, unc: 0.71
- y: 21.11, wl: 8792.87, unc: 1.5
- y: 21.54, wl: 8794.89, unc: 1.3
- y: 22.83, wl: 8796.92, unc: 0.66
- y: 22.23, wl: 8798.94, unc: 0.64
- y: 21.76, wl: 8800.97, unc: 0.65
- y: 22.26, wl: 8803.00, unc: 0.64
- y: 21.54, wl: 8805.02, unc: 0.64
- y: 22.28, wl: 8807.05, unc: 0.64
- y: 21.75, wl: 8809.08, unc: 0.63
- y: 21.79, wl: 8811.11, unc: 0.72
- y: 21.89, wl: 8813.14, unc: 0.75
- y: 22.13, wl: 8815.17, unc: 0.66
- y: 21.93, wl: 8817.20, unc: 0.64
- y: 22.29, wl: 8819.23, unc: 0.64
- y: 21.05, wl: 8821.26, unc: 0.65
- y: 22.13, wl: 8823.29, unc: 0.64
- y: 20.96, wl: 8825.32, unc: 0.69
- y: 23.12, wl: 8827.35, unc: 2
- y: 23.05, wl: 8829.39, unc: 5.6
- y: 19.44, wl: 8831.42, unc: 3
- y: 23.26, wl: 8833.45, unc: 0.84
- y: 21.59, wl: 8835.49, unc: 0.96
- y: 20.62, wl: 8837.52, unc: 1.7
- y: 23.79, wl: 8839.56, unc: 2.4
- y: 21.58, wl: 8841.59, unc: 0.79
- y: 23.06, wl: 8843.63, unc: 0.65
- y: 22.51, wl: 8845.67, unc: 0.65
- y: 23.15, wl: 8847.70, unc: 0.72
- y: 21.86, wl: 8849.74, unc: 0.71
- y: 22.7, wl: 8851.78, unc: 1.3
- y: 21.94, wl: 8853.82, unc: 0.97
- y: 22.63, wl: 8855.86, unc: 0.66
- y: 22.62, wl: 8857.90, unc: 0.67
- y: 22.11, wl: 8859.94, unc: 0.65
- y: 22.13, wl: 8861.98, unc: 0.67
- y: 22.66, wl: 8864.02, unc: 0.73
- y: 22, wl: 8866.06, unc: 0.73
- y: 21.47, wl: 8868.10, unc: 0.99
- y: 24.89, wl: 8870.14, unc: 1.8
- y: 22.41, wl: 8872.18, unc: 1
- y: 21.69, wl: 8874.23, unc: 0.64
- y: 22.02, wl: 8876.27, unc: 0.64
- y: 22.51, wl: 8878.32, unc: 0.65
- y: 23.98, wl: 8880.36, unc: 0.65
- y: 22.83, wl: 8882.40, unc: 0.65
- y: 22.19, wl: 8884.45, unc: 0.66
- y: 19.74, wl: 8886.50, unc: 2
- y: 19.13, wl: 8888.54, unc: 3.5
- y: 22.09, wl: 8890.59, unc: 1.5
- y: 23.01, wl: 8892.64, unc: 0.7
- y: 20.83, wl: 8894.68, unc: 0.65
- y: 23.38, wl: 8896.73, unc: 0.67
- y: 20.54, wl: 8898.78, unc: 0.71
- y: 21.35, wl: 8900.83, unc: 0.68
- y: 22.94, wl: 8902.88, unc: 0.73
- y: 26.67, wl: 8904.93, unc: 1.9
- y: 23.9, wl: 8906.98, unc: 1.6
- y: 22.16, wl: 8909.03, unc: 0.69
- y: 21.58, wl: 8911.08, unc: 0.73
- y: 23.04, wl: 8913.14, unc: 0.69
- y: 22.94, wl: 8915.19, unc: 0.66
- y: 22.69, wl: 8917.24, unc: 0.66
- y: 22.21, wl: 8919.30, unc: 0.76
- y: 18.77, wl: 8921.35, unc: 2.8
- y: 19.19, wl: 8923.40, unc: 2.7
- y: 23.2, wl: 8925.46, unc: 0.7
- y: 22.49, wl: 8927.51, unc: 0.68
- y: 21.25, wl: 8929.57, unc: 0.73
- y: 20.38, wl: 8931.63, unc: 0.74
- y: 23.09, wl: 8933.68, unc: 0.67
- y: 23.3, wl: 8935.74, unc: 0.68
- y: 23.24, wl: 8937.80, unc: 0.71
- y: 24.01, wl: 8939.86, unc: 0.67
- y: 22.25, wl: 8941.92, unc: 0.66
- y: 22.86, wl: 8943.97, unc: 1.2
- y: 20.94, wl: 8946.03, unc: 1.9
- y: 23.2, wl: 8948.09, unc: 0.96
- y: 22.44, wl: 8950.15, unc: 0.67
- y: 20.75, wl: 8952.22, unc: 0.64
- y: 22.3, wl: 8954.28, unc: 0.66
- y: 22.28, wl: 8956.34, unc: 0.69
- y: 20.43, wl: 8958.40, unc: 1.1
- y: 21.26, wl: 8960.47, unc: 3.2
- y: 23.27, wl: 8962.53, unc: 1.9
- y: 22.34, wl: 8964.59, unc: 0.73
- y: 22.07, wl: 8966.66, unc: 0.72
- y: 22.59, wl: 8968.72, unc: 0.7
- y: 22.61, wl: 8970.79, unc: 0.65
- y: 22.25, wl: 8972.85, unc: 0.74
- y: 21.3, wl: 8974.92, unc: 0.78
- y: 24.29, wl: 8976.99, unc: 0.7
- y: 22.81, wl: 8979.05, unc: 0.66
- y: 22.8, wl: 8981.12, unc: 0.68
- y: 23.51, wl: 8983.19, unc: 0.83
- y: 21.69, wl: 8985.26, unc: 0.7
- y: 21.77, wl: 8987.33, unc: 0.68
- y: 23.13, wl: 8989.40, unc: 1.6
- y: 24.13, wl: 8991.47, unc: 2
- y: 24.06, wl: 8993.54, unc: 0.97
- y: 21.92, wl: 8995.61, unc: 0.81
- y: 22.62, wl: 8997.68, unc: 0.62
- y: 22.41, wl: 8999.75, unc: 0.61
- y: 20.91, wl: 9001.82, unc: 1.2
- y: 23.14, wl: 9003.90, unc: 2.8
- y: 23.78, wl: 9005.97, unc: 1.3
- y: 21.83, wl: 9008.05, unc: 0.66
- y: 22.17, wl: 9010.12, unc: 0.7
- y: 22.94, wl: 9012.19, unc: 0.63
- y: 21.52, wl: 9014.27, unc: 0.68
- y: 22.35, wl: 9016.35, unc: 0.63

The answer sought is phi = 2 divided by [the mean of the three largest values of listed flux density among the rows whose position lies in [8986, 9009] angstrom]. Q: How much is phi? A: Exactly 0.0834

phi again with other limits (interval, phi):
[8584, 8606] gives 0.0808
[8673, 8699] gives 0.0822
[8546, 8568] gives 0.0813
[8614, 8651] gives 0.0766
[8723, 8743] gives 0.0837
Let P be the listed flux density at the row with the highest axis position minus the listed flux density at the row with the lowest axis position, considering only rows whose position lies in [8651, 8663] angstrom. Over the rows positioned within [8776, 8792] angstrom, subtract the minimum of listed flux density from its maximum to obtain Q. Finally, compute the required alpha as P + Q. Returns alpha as 2.5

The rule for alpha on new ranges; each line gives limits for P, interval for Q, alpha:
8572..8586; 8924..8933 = 4.3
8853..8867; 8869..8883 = 3.3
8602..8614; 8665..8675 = 7.1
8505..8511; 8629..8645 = 2.8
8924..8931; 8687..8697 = 0.4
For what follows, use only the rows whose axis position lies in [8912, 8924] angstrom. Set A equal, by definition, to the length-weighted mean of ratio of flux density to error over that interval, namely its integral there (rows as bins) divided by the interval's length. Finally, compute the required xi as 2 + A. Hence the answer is 27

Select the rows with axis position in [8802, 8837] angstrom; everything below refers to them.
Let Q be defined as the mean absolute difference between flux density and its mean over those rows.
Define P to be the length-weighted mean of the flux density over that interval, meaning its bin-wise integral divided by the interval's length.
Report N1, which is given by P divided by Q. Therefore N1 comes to 35.3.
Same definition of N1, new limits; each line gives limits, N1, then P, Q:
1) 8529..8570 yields 37.2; 23.8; 0.6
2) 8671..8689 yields 31.5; 23.6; 0.7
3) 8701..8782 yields 20.1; 22.5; 1.1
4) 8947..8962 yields 25.6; 21.8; 0.9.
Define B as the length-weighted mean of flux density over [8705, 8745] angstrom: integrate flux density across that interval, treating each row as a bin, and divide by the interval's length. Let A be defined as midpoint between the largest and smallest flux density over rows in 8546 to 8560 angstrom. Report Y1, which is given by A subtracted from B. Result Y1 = -0.8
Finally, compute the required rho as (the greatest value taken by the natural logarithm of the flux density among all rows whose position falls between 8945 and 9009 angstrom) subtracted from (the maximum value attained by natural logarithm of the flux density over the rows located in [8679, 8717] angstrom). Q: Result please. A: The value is 0.027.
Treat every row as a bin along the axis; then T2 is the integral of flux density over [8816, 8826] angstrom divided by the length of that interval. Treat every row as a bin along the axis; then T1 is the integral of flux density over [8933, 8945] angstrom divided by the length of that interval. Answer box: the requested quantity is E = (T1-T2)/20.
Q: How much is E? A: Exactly 0.07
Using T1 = 23.1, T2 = 21.7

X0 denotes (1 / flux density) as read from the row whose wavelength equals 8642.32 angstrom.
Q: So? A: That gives 0.040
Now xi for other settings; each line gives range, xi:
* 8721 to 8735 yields 37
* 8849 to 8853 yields 26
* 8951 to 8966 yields 26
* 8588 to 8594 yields 34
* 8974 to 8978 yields 33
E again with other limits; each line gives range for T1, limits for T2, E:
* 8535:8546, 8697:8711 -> 0.08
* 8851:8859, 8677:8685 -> -0.06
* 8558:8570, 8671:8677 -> 0.00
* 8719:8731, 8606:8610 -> -0.03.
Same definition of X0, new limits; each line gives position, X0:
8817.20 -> 0.046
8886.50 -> 0.051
